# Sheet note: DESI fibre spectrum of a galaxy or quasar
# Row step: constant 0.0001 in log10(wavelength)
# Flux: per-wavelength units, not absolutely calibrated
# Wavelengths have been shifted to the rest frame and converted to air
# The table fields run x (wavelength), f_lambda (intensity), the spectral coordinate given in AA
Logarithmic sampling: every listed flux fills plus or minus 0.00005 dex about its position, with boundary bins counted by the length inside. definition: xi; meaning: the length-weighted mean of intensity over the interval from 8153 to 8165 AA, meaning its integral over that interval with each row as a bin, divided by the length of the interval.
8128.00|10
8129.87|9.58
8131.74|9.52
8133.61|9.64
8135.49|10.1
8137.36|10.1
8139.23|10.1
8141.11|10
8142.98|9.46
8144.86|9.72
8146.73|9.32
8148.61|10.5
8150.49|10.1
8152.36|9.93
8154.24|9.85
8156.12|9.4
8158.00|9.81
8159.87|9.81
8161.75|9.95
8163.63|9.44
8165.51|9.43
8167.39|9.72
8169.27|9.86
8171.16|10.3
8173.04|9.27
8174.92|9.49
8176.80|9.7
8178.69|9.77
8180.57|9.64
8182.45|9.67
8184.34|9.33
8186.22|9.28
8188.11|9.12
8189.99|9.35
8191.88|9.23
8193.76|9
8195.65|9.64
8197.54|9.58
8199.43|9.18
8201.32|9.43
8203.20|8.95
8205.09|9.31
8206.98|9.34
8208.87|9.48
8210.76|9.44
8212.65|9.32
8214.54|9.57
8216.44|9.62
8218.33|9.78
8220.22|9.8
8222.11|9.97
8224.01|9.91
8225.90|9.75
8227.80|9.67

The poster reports 9.7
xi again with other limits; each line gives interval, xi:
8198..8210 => 9.3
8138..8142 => 10.0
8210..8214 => 9.4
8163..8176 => 9.6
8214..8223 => 9.8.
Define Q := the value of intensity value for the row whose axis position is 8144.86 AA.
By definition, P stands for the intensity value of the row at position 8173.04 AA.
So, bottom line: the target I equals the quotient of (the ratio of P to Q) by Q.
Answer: 0.098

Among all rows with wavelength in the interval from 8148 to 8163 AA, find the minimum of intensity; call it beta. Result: 9.4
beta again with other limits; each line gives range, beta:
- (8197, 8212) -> 8.95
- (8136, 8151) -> 9.32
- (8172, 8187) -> 9.27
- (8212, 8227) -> 9.32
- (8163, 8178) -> 9.27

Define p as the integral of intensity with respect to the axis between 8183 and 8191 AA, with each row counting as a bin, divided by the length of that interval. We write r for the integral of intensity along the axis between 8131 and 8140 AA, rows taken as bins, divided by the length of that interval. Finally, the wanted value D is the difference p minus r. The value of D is -0.6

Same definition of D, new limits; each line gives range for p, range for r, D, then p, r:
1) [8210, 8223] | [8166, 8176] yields -0.1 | 9.65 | 9.71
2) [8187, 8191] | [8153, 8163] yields -0.5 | 9.23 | 9.76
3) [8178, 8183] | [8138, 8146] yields -0.1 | 9.71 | 9.82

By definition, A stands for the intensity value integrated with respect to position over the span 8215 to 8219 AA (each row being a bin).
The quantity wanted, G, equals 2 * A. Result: 77.3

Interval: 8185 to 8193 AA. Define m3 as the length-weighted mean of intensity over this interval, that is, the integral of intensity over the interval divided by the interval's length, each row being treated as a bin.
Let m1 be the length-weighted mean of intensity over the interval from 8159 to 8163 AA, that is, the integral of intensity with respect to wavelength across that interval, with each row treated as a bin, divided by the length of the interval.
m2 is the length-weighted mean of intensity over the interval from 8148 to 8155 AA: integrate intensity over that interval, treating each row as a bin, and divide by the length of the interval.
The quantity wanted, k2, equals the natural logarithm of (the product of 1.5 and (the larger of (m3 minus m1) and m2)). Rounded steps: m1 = 9.8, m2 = 10.1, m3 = 9.3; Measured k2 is 2.72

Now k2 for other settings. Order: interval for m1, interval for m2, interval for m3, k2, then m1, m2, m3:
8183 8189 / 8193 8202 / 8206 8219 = 2.64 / 9.3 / 9.4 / 9.5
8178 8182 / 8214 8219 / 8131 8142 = 2.67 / 9.7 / 9.6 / 9.9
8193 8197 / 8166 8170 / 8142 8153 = 2.68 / 9.3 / 9.7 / 9.8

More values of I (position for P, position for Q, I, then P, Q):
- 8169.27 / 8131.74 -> 0.109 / 9.86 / 9.52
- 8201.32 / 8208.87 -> 0.105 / 9.43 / 9.48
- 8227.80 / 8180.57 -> 0.104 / 9.67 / 9.64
